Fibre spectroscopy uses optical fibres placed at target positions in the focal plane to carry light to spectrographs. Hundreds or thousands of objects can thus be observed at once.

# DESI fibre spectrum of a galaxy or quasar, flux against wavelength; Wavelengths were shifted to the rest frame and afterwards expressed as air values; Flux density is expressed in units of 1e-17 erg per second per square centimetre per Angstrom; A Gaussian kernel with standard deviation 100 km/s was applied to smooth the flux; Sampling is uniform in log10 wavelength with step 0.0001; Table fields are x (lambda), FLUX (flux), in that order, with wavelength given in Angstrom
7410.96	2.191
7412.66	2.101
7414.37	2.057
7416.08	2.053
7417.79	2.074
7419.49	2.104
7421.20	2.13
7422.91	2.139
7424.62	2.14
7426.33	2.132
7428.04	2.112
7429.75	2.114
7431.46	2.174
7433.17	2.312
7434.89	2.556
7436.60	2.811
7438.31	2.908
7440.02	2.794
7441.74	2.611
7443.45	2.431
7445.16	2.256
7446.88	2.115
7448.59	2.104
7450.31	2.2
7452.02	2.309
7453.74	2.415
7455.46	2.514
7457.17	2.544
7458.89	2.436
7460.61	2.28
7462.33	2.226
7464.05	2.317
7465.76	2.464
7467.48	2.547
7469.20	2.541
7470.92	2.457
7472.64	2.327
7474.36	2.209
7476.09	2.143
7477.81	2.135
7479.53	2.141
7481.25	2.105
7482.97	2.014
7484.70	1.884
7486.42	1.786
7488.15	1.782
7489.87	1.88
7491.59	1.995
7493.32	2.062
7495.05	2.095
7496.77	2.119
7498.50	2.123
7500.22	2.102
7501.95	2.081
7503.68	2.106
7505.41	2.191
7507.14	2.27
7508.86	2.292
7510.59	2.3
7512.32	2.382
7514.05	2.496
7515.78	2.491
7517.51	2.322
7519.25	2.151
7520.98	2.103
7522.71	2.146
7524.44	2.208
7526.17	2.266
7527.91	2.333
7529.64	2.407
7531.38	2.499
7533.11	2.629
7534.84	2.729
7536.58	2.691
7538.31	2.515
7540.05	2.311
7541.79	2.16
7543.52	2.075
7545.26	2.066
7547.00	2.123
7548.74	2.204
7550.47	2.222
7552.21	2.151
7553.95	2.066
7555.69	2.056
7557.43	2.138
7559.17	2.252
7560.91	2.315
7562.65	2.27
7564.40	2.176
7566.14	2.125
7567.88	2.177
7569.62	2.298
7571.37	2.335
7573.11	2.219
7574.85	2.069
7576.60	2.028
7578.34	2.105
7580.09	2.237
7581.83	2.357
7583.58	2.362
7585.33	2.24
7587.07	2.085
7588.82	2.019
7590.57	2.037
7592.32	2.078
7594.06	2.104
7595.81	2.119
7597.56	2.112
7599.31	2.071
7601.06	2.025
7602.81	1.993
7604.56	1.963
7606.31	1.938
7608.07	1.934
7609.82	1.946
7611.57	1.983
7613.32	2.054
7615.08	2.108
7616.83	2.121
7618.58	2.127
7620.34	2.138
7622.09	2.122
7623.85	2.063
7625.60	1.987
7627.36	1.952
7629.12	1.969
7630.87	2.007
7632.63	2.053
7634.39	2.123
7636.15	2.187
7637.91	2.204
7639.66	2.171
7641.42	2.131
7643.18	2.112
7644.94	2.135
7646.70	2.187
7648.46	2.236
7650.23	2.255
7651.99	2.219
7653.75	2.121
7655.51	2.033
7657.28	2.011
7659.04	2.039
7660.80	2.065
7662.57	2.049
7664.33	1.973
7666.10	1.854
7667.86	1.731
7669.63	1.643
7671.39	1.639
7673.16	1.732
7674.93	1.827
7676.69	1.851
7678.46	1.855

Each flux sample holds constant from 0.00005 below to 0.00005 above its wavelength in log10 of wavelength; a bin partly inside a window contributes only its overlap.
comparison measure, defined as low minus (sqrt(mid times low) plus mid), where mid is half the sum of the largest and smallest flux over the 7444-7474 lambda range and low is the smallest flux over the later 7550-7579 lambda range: -2.47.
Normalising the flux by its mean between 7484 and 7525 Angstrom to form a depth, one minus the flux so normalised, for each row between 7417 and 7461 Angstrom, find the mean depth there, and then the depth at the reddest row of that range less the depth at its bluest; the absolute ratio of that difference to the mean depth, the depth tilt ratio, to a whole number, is 1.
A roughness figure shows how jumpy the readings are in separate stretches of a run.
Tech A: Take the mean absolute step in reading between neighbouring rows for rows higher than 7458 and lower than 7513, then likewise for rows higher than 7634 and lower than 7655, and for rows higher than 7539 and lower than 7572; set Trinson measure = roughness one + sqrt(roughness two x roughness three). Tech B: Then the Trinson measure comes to 0.12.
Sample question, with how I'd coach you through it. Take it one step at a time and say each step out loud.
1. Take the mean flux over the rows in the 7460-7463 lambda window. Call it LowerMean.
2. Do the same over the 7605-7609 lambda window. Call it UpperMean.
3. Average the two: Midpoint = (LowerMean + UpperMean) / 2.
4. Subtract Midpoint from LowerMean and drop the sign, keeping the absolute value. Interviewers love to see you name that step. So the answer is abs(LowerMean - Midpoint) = 0.16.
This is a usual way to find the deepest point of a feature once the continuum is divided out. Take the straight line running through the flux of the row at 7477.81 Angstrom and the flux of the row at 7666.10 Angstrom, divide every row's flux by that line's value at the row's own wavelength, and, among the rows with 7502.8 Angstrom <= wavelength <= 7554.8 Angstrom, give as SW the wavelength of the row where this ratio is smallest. 7503.68 Angstrom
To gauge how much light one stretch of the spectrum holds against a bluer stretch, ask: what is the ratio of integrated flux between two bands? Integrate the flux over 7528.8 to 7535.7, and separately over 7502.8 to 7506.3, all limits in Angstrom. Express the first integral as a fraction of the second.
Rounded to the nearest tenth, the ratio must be 2.4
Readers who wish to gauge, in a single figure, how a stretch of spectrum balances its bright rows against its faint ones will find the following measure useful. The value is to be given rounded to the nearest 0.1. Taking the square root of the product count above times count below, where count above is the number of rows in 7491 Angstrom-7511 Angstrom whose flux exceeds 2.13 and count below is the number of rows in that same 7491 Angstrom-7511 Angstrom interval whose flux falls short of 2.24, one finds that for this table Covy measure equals 6.0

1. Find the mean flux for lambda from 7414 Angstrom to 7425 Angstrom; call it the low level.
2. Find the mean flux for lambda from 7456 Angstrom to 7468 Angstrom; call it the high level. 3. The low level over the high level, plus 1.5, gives 2.37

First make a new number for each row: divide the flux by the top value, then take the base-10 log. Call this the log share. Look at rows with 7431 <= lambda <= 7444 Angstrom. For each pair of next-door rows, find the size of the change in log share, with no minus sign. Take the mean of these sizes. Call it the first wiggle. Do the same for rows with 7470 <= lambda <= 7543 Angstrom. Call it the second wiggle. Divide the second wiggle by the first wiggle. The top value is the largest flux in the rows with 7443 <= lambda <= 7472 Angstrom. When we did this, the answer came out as 0.50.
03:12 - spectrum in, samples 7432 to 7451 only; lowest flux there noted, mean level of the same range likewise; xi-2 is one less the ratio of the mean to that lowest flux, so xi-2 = -0.17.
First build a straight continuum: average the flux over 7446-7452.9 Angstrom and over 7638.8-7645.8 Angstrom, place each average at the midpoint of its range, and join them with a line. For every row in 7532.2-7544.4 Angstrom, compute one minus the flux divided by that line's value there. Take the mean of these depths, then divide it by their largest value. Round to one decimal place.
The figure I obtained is -3.3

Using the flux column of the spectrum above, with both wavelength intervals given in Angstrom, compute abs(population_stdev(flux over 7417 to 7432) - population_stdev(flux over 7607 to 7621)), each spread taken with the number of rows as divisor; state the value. 0.053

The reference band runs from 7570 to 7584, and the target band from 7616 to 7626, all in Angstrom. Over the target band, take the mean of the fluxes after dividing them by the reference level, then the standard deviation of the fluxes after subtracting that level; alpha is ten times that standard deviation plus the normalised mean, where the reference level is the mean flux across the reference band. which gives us 1.5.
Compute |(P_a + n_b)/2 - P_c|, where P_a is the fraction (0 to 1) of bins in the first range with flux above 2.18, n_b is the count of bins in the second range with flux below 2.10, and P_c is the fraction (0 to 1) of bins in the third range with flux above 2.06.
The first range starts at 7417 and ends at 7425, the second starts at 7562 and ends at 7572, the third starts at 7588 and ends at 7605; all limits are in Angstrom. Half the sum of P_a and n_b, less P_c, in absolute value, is 0.50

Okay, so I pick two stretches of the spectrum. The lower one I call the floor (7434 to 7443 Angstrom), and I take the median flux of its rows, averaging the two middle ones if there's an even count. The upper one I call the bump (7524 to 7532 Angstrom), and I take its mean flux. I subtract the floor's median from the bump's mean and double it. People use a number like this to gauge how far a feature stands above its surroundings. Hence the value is -0.90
